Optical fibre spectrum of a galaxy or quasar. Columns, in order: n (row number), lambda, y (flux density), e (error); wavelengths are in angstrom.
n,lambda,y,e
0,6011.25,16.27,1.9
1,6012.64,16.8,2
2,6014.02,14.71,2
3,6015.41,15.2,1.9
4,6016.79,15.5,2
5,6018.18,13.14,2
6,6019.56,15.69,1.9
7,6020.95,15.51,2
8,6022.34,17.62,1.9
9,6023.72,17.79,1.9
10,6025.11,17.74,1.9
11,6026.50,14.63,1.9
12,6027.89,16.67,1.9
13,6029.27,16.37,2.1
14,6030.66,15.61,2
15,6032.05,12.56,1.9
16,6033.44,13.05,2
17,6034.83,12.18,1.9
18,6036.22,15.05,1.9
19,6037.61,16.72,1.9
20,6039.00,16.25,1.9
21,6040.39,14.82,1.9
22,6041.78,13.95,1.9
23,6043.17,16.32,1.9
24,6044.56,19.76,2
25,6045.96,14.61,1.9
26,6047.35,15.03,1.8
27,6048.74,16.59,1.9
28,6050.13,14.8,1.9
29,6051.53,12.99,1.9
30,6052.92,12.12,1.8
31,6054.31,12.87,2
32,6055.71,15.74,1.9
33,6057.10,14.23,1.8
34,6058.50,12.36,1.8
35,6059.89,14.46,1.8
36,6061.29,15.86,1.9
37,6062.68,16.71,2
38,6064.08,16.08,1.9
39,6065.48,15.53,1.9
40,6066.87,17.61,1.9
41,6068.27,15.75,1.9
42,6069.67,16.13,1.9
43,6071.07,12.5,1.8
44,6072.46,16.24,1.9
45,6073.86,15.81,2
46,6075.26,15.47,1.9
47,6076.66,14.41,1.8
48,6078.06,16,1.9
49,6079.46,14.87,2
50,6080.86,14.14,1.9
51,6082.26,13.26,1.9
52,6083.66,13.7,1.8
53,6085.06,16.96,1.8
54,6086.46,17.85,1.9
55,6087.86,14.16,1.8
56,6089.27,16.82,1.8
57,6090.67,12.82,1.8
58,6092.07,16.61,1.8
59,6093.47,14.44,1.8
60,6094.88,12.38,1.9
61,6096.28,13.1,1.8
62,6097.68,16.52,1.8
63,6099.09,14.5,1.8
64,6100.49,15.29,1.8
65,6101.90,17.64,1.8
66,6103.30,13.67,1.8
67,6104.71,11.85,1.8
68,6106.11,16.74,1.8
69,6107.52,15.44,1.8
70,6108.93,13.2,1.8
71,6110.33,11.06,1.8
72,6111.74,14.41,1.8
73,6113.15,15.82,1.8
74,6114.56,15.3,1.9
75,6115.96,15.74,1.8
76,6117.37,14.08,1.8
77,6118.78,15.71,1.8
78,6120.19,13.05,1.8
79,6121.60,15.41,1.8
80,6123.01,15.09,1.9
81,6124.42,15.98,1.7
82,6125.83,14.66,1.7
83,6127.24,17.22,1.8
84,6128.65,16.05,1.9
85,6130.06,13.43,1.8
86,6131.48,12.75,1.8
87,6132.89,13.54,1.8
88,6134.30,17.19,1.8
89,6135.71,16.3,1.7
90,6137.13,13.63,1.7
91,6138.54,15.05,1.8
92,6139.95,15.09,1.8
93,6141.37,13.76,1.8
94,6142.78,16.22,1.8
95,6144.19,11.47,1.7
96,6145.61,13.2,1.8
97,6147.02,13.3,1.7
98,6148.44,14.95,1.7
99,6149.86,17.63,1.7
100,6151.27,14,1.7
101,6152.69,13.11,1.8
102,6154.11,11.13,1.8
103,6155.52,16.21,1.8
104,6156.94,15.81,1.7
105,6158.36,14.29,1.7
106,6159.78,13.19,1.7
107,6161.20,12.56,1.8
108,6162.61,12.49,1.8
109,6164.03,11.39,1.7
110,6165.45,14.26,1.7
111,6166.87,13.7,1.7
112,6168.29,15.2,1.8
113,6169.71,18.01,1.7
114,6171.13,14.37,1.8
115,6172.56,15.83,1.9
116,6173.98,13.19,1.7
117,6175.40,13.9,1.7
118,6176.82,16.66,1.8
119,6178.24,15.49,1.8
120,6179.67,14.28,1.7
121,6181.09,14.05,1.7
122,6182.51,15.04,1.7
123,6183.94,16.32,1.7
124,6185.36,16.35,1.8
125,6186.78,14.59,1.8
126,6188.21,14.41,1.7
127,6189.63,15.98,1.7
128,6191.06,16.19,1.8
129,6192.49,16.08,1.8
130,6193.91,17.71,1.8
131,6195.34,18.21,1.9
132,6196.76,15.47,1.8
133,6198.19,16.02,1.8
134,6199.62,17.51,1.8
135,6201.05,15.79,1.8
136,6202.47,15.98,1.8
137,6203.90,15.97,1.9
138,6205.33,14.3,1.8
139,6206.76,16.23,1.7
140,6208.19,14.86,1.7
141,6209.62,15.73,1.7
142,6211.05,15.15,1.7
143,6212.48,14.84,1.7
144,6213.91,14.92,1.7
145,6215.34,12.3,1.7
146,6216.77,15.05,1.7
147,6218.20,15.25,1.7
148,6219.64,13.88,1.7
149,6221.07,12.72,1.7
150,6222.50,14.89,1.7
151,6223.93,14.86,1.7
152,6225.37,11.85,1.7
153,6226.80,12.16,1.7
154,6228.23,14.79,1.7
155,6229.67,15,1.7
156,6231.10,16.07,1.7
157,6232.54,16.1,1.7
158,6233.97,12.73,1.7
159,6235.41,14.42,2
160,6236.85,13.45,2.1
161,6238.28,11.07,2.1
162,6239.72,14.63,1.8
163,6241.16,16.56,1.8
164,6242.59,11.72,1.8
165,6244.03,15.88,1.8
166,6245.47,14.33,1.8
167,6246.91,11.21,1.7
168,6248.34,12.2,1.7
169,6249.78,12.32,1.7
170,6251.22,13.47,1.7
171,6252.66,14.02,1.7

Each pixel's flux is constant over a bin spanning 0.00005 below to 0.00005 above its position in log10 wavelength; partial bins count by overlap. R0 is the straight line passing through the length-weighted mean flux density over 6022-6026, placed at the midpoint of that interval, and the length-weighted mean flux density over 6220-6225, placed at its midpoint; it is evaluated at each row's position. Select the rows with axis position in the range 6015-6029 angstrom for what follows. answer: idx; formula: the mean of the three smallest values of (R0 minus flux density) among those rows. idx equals -0.1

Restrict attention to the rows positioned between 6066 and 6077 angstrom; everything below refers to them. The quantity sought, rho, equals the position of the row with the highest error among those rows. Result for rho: 6073.86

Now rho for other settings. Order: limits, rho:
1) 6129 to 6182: 6172.56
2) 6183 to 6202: 6195.34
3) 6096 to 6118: 6114.56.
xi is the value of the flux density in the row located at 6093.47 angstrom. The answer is 14.44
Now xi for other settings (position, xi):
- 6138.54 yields 15.05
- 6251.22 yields 13.47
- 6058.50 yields 12.36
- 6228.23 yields 14.79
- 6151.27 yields 14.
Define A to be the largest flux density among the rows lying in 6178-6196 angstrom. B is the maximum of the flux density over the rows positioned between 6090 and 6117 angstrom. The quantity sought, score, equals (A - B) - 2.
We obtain -1.4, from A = 18.21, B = 17.64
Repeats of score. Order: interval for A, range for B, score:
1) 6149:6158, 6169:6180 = -2.4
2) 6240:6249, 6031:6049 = -5.2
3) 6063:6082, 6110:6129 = -1.6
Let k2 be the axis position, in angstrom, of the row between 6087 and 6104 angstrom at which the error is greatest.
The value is 6094.88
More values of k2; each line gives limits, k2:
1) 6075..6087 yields 6079.46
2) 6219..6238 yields 6236.85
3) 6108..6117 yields 6114.56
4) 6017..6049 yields 6029.27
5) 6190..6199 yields 6195.34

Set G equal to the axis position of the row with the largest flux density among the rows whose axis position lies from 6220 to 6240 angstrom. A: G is 6232.54 angstrom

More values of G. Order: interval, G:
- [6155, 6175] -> 6169.71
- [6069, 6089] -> 6086.46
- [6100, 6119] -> 6101.90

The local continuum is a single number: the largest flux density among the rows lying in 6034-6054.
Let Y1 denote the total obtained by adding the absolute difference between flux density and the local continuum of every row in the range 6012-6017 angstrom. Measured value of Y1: 16.8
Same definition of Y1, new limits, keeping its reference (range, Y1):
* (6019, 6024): 12.4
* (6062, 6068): 13.1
